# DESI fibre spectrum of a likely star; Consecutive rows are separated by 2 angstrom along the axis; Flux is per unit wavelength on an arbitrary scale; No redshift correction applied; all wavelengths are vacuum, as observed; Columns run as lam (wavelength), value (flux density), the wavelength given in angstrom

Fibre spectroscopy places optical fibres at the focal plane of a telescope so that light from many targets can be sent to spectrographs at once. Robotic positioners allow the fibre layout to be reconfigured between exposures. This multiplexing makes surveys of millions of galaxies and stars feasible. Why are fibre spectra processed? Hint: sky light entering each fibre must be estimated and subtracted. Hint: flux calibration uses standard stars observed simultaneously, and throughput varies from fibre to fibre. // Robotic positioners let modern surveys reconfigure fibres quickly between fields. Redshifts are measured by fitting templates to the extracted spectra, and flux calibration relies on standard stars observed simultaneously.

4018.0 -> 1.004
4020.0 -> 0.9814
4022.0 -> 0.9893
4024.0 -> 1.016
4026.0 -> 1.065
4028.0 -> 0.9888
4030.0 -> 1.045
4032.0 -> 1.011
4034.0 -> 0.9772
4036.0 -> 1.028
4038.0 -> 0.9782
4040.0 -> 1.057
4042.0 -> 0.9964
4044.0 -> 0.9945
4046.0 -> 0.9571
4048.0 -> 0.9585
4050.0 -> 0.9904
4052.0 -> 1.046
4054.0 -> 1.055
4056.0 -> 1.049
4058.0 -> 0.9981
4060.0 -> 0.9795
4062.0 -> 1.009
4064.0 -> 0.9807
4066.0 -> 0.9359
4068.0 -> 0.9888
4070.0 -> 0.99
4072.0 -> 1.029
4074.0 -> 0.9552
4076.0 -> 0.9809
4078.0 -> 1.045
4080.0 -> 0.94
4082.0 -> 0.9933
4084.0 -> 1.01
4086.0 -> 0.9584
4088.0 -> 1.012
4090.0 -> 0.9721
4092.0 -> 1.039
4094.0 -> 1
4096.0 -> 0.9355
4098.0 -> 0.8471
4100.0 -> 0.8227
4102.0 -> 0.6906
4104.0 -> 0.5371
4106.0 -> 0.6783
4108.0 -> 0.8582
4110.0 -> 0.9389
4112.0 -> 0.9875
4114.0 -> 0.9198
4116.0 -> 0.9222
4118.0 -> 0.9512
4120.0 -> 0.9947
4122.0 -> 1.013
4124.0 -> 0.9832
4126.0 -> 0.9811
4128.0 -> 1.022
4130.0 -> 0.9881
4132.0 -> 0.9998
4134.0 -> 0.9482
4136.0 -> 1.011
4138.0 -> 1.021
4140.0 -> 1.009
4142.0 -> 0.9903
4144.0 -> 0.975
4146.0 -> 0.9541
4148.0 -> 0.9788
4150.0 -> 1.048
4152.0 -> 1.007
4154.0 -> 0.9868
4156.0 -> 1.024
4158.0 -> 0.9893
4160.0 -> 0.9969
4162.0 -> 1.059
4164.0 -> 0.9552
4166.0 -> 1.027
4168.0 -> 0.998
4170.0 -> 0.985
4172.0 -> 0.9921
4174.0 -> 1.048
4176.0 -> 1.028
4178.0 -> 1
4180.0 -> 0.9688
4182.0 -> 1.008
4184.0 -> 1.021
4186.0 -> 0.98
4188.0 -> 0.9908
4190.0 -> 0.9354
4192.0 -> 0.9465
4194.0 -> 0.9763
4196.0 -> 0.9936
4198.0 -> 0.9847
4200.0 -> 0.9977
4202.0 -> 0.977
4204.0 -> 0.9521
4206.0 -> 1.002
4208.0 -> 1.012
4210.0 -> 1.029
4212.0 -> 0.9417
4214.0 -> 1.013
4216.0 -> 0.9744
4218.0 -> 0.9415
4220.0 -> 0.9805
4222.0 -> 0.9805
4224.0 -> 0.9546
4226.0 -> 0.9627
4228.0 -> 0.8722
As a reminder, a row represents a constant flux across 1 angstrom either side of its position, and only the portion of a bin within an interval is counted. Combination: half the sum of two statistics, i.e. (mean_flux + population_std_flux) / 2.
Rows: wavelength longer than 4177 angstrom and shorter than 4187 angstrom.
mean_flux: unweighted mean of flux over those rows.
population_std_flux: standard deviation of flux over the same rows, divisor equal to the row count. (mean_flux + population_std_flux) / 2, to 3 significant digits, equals 0.507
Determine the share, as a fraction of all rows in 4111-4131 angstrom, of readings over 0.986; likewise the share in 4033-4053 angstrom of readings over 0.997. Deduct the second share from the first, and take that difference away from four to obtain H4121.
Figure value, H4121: 3.80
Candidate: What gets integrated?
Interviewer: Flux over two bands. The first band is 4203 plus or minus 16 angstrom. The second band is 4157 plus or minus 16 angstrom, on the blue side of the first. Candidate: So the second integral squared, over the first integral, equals 32.5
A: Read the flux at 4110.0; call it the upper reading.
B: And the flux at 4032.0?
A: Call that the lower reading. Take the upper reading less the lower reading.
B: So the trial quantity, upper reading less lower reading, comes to -0.07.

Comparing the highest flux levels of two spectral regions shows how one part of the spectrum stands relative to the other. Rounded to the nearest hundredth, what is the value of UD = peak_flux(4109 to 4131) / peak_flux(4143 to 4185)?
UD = 0.97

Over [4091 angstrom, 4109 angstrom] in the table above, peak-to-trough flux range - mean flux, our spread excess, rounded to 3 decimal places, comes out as -0.321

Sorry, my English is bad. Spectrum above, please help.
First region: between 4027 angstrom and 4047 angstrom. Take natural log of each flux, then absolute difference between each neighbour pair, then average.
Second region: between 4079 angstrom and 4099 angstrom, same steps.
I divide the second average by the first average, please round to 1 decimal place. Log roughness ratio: 1.2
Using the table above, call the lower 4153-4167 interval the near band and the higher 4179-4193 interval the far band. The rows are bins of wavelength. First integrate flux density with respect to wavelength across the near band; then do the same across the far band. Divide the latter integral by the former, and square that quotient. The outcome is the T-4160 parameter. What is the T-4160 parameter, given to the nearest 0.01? 0.95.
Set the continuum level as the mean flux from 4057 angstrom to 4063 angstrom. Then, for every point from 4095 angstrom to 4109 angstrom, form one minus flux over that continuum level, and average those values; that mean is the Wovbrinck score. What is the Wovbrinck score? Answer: 0.229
